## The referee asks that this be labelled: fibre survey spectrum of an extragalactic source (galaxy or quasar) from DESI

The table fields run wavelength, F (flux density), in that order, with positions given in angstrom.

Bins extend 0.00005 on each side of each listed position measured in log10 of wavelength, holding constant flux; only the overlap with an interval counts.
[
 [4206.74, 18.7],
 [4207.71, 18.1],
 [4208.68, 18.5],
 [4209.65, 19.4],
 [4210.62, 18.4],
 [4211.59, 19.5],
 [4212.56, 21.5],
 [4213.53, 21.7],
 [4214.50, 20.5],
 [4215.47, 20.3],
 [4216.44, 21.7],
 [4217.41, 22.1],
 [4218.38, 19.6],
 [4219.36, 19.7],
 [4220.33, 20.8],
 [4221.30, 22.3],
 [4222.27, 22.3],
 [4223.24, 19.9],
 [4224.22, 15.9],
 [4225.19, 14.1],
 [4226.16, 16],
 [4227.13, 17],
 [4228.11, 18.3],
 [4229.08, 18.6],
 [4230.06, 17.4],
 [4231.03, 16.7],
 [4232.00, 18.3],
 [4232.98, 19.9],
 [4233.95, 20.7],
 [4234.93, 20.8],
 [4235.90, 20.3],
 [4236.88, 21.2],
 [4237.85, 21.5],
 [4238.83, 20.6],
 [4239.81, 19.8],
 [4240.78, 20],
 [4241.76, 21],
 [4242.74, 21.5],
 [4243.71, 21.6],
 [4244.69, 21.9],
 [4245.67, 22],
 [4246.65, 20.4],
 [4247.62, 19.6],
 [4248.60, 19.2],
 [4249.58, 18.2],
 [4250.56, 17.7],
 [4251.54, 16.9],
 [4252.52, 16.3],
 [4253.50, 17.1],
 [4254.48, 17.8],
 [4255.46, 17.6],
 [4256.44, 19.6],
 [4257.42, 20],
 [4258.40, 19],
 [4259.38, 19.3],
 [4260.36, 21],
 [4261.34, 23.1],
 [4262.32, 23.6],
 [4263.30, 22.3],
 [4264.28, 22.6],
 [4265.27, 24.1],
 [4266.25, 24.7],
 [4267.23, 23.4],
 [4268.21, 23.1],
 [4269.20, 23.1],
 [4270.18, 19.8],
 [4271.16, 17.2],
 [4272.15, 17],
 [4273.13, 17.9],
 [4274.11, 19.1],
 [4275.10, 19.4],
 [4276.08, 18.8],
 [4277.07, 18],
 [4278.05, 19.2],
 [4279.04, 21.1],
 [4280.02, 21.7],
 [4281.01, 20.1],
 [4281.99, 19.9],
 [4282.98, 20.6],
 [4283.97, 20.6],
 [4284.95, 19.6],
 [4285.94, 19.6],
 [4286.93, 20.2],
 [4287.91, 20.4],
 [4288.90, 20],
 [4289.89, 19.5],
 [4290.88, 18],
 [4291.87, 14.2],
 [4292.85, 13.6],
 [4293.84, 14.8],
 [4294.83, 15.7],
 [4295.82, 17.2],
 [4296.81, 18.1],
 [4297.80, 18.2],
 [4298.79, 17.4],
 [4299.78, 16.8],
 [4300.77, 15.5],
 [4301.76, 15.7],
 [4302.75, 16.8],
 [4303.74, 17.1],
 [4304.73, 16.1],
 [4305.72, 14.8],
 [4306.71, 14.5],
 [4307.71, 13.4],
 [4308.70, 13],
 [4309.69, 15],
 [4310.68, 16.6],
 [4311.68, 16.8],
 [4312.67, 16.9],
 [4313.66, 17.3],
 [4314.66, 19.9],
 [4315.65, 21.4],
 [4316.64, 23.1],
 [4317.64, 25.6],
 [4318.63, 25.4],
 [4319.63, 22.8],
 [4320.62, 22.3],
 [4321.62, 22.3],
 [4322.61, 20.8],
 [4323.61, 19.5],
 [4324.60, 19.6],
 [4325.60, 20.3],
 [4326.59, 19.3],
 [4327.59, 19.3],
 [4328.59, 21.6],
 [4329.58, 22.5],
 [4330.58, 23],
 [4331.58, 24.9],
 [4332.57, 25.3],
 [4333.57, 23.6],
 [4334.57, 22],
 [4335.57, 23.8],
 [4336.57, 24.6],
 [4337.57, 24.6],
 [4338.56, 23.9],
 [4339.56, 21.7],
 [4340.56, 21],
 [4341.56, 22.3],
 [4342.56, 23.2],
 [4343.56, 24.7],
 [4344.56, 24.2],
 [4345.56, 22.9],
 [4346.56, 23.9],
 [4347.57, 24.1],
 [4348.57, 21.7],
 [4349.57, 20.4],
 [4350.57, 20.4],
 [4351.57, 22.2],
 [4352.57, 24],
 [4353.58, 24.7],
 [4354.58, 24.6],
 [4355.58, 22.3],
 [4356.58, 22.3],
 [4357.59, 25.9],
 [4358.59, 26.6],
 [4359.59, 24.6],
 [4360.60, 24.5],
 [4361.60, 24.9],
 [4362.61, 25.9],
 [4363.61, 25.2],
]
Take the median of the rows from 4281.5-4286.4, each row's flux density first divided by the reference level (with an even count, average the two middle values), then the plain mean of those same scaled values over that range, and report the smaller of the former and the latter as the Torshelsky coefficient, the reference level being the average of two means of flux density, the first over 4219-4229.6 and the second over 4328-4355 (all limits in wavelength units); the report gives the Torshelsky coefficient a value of 0.95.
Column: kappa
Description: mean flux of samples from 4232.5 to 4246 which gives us 20.9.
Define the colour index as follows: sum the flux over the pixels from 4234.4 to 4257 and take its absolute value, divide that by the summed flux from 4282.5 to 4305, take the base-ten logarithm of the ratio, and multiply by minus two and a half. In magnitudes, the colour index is -0.12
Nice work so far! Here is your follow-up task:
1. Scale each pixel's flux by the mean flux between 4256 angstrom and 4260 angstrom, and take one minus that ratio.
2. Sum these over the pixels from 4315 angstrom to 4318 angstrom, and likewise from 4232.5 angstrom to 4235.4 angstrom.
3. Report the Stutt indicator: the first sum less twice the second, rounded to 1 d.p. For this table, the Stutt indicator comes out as -0.3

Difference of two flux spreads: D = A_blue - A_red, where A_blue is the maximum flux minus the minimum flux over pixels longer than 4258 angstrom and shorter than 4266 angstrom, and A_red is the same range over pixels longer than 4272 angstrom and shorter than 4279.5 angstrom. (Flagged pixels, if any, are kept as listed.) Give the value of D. 1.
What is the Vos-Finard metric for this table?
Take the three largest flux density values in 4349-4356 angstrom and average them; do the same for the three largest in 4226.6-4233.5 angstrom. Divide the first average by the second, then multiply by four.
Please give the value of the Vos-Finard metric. 5.16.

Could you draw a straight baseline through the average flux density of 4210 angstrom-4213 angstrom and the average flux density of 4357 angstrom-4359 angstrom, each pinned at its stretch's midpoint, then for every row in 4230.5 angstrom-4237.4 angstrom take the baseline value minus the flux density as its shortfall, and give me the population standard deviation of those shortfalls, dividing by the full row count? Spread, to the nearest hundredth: 1.43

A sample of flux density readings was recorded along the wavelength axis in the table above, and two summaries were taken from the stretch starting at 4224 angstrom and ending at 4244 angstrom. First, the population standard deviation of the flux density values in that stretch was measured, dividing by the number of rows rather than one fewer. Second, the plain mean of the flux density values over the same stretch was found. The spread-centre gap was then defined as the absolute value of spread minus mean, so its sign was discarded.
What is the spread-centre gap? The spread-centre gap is 17.0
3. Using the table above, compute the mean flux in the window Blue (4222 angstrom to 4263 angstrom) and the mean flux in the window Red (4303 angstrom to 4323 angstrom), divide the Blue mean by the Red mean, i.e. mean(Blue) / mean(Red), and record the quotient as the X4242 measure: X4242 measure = 1.03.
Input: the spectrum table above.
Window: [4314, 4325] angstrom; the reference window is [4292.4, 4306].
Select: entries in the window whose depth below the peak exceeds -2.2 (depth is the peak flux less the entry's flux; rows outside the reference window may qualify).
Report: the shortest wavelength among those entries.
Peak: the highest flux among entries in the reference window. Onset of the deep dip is 4314.66 angstrom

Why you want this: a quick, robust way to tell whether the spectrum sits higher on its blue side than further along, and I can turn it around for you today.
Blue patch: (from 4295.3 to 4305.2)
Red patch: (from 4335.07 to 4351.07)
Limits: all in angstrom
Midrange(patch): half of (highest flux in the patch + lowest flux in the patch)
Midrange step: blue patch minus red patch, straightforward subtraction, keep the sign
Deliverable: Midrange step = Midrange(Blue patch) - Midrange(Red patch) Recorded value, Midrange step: -5.7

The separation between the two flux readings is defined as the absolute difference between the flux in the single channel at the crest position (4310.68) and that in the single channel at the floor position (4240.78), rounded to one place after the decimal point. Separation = 3.4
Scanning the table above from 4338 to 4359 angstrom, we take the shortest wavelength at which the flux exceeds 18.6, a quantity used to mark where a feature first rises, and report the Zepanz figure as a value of 4338.56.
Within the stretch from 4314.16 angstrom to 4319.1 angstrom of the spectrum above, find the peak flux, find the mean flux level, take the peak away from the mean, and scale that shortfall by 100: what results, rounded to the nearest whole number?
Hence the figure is -252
